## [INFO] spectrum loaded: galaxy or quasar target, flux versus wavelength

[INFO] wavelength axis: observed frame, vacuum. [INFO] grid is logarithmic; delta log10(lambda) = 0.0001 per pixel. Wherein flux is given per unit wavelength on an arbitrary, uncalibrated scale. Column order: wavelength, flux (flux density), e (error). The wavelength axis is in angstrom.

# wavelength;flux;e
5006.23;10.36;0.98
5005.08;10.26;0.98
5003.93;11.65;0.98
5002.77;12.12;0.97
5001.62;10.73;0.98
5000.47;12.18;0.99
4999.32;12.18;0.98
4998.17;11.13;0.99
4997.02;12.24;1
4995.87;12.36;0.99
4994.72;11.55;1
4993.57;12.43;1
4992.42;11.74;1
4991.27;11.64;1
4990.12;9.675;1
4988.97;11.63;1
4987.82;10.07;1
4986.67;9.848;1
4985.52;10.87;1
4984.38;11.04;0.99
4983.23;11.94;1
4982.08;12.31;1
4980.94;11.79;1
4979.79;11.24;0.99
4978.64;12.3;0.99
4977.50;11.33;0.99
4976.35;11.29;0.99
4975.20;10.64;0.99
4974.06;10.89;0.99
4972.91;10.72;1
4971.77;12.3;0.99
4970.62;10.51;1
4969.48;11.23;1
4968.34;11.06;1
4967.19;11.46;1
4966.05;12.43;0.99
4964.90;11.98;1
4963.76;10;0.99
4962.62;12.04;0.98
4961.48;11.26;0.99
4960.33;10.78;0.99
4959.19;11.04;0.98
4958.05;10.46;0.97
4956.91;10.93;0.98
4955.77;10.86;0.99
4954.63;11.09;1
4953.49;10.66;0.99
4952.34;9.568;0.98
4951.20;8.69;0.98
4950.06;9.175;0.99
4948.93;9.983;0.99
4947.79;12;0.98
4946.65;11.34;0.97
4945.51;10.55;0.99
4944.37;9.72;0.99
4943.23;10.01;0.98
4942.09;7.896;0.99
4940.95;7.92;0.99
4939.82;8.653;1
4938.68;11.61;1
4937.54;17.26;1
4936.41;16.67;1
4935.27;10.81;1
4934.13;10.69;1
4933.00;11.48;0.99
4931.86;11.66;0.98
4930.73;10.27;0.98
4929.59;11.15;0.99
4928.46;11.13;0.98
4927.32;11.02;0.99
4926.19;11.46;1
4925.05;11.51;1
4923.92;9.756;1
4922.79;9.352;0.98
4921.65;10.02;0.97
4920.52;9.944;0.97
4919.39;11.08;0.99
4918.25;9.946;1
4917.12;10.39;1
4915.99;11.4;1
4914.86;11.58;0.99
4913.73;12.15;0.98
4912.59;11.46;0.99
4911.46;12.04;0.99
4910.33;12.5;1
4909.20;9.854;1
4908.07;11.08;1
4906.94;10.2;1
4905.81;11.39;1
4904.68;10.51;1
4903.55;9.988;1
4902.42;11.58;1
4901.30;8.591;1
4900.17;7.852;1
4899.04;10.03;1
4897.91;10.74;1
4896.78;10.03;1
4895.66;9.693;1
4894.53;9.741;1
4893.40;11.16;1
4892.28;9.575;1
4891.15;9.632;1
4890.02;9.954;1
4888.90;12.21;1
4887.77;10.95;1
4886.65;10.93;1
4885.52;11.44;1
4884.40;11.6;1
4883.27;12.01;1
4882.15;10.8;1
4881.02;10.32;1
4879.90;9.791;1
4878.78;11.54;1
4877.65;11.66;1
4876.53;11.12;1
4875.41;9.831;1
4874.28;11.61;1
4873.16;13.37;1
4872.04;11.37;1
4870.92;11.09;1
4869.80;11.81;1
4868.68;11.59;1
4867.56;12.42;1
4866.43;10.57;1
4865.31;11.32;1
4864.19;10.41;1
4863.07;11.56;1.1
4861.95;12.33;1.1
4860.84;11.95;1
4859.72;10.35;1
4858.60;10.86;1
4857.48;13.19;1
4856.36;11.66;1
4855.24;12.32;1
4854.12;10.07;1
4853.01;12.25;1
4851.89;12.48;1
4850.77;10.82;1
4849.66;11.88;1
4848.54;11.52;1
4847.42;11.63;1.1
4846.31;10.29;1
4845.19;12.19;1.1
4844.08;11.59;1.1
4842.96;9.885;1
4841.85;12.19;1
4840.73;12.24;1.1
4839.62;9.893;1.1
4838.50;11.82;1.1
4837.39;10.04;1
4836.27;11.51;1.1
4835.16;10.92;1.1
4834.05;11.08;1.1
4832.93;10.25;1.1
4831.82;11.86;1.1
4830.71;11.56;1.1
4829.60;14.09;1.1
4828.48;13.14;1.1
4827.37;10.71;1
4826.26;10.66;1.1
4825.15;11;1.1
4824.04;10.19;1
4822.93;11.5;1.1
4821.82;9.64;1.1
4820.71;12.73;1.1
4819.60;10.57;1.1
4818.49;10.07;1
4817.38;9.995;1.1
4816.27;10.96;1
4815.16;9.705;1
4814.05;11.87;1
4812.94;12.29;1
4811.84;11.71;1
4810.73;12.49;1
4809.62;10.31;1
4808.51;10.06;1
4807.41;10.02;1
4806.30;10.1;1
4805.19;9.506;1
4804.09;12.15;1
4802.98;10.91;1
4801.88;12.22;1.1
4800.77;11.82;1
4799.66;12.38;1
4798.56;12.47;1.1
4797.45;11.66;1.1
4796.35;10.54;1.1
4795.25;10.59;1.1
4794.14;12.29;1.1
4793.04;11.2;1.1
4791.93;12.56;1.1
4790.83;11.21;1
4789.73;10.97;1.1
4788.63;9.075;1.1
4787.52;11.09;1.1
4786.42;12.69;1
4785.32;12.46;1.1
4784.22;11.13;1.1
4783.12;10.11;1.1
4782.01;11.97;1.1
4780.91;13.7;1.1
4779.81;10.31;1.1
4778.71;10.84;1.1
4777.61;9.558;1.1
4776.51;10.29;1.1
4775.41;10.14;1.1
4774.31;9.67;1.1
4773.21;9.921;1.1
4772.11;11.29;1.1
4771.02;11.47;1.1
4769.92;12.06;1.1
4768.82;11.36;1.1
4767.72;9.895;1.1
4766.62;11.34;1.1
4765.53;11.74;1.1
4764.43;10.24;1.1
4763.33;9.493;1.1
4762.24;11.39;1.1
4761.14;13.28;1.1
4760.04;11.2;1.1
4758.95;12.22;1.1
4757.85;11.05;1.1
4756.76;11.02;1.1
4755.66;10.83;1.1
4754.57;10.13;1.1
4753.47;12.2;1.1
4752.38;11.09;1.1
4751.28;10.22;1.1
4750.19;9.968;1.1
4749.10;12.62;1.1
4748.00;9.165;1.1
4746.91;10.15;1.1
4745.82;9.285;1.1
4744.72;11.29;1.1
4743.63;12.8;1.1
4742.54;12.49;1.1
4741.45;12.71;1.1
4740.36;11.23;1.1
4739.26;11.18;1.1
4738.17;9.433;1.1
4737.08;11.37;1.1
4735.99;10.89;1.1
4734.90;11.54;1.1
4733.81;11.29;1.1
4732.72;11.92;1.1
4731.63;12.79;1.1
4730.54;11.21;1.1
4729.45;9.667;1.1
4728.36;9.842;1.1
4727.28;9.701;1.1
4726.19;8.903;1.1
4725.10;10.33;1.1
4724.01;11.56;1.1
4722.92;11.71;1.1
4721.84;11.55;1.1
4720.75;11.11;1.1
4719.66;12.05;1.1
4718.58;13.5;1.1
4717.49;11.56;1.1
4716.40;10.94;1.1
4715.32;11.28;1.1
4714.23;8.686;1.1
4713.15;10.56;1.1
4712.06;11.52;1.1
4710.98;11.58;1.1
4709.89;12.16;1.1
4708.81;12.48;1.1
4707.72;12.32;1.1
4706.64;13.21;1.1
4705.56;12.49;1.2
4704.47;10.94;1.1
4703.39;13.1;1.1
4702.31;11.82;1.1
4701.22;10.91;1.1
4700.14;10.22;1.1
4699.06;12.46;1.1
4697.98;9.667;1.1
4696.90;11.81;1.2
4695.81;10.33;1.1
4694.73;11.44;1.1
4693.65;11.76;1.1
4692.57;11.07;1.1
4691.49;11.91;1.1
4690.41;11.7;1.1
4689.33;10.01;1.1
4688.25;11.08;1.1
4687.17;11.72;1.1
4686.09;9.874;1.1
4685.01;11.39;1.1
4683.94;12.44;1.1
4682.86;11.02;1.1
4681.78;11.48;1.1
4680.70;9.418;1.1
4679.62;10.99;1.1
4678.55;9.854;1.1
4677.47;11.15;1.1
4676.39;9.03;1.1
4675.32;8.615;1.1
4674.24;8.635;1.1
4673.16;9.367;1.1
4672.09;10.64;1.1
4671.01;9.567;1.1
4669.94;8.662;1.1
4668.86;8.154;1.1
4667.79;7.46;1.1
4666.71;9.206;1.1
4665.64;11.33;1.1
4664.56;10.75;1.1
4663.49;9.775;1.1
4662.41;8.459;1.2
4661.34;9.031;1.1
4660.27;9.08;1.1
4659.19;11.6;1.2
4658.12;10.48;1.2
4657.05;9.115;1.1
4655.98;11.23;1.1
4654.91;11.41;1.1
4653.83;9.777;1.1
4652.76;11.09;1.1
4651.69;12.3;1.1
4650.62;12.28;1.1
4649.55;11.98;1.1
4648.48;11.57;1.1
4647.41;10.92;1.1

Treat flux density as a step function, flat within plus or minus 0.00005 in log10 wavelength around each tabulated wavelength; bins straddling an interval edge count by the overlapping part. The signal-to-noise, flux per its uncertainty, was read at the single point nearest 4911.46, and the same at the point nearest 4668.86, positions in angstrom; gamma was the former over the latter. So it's 1.64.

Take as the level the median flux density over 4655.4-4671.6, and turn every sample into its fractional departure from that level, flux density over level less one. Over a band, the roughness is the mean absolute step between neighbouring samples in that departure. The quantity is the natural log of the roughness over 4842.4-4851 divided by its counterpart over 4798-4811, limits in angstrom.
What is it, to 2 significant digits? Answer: 0.17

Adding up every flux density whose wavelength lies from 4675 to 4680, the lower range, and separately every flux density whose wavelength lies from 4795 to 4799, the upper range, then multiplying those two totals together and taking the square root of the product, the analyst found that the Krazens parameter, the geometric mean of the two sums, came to 47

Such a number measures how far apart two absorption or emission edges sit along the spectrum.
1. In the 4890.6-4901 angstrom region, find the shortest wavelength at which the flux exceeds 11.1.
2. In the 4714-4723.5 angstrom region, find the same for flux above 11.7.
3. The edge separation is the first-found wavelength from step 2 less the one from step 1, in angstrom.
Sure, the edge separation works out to -174.8 angstrom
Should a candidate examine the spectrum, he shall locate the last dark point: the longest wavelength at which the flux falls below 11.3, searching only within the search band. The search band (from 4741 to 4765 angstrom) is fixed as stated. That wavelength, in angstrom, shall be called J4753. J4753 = 4764.43 angstrom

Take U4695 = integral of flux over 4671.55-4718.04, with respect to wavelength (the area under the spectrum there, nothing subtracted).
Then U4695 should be 513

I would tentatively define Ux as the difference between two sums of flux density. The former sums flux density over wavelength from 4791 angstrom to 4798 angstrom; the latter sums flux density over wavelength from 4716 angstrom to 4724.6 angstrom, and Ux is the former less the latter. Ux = -25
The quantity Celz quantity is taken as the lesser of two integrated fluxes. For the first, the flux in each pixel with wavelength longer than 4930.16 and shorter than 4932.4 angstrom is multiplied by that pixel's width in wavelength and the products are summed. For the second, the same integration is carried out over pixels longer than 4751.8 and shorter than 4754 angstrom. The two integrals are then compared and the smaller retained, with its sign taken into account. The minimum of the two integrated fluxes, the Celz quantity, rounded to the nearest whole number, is 25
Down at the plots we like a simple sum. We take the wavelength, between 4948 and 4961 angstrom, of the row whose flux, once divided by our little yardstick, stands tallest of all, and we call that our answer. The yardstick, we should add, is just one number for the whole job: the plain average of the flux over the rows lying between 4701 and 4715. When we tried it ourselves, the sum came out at 4954.63 angstrom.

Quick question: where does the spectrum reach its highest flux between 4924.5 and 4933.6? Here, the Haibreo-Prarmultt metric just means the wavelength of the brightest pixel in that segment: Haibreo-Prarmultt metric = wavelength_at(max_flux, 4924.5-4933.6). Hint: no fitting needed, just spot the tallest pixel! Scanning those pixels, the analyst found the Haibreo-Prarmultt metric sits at 4931.86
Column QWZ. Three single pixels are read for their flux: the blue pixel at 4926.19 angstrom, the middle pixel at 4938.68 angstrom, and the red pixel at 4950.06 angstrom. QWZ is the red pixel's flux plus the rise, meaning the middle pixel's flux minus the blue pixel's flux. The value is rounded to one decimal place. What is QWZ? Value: 9.3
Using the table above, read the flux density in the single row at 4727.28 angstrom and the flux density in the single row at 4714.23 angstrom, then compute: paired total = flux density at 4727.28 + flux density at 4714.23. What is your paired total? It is 18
